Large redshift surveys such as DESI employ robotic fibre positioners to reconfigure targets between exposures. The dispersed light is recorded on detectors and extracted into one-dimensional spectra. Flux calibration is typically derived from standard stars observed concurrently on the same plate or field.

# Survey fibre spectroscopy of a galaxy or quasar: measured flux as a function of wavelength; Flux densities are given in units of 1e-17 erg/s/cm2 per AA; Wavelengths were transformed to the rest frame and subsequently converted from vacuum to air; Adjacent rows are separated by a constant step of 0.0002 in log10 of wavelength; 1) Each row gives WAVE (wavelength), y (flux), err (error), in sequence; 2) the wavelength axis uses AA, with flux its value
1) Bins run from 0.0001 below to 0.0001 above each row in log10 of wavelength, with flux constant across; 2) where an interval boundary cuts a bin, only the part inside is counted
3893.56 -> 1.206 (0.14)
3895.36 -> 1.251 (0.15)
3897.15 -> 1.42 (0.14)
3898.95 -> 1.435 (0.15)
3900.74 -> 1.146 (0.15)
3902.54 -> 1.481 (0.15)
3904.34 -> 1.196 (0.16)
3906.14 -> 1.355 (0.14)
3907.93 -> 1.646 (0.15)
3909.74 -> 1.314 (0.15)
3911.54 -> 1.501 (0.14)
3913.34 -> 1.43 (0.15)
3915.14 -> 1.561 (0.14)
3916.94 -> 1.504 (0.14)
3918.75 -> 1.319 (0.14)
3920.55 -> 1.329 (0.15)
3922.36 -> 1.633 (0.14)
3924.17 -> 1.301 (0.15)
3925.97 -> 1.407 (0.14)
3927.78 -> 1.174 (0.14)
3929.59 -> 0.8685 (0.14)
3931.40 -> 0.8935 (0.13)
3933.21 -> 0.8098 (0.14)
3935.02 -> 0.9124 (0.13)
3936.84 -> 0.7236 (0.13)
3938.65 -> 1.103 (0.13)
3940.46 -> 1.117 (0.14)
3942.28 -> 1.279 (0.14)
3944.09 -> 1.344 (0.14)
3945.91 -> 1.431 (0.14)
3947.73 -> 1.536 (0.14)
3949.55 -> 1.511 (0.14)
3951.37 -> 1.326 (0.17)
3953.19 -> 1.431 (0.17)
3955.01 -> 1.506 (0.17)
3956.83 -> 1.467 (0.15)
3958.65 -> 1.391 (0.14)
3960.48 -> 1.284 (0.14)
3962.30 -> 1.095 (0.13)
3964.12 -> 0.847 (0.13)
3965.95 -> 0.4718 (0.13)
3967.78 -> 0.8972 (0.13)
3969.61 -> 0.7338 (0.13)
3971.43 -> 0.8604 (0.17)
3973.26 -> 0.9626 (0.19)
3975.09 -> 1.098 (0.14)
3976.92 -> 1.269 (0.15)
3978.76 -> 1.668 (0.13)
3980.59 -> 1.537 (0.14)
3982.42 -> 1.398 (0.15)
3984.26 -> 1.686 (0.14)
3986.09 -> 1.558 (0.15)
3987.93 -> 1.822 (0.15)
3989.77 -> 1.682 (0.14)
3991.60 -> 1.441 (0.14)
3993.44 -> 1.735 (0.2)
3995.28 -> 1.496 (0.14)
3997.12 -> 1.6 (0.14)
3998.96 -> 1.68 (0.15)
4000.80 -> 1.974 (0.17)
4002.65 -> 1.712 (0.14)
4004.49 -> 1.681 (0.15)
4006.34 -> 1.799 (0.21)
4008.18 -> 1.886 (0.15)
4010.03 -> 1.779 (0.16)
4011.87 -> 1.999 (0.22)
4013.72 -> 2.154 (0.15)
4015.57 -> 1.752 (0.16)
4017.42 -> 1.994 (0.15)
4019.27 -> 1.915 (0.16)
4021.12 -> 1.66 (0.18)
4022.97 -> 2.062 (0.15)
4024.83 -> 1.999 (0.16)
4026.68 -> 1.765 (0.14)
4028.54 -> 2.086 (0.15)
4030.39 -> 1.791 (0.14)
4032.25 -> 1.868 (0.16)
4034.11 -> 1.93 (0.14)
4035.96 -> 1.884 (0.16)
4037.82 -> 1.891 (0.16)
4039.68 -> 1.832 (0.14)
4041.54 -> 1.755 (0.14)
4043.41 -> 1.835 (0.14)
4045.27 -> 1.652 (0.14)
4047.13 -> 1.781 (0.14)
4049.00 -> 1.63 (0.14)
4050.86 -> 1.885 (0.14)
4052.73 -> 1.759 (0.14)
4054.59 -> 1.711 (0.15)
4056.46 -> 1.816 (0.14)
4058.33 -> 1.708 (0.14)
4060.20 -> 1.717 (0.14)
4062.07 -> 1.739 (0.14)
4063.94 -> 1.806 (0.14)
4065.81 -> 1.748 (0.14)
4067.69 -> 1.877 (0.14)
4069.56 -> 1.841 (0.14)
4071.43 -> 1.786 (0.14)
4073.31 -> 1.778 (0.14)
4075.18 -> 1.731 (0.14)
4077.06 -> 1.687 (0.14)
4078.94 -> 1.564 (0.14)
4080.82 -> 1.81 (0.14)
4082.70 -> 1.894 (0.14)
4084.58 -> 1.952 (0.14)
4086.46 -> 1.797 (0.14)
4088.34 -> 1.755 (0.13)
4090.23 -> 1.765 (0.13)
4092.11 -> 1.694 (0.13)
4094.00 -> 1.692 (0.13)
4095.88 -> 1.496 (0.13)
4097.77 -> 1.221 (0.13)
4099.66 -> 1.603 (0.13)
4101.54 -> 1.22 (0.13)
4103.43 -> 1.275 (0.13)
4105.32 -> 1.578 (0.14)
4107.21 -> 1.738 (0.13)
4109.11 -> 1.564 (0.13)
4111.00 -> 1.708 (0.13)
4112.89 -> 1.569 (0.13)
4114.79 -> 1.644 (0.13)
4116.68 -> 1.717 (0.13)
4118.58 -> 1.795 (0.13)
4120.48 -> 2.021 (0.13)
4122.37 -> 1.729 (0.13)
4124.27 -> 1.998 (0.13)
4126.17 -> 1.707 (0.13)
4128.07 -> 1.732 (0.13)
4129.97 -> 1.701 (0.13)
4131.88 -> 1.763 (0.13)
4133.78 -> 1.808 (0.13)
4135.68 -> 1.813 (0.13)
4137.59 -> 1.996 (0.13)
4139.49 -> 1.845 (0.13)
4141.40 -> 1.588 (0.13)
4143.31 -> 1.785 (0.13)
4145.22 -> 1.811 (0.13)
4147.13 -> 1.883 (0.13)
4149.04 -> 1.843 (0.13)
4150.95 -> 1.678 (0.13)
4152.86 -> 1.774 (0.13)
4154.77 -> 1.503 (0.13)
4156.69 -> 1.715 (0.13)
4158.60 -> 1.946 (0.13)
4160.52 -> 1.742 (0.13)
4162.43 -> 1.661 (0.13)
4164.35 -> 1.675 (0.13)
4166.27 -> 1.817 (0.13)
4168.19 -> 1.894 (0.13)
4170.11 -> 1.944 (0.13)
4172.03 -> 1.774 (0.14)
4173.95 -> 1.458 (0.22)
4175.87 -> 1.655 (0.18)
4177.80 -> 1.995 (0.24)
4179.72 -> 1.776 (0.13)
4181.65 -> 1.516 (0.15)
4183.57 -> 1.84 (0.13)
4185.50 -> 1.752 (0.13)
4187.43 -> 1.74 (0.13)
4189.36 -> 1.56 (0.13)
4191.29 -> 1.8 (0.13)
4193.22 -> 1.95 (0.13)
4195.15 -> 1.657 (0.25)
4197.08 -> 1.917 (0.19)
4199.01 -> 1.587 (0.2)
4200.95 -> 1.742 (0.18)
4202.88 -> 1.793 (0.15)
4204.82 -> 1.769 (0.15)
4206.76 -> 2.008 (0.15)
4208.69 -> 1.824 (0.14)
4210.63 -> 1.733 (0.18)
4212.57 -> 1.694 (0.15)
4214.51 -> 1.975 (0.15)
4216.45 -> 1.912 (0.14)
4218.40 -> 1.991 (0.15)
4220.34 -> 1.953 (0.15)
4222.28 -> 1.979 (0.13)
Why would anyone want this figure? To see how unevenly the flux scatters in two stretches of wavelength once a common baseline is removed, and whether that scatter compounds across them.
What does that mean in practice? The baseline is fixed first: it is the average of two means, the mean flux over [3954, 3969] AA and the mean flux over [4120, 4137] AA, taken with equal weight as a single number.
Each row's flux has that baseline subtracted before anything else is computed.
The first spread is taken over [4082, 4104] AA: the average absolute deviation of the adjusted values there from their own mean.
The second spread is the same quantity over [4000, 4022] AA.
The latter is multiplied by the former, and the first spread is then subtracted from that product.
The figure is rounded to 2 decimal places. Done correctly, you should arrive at -0.18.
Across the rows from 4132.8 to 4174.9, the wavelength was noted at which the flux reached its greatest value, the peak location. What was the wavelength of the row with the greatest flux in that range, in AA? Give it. 4137.59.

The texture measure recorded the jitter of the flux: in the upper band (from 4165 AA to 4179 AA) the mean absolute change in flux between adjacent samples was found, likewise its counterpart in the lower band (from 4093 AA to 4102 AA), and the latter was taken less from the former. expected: -0.12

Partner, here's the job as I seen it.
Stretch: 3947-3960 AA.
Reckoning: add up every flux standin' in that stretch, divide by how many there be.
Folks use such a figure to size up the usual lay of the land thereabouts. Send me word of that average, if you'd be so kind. 1.45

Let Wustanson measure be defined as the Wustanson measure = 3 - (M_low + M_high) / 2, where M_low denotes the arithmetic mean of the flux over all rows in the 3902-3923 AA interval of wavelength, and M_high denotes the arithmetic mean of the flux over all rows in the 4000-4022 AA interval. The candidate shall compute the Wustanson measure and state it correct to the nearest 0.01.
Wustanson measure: 1.35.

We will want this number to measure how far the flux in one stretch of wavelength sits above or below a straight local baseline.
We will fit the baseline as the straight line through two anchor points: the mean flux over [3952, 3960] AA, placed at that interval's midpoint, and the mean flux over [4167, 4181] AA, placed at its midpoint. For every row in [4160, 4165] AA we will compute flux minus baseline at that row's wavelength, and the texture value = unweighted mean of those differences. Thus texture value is -0.07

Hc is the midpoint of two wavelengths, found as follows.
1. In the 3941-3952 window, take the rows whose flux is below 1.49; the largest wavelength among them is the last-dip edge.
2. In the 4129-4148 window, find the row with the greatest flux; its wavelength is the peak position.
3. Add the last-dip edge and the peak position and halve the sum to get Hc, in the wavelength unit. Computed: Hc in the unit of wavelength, 4044.5 AA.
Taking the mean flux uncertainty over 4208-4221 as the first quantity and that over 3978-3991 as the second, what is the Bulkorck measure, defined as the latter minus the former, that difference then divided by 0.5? -0.017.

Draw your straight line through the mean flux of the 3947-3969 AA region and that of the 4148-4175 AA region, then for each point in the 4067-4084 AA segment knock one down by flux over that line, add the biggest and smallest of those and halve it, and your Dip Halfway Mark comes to -0.13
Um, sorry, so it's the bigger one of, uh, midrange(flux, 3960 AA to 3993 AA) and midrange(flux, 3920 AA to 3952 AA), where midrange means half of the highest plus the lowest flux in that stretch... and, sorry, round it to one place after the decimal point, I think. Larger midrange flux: 1.2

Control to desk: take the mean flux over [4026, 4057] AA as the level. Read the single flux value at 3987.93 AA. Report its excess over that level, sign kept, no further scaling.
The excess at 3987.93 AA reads 0.0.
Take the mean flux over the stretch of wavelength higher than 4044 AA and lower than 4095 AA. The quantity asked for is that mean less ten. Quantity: -8.24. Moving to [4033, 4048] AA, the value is -8.18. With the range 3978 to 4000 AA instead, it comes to -8.39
